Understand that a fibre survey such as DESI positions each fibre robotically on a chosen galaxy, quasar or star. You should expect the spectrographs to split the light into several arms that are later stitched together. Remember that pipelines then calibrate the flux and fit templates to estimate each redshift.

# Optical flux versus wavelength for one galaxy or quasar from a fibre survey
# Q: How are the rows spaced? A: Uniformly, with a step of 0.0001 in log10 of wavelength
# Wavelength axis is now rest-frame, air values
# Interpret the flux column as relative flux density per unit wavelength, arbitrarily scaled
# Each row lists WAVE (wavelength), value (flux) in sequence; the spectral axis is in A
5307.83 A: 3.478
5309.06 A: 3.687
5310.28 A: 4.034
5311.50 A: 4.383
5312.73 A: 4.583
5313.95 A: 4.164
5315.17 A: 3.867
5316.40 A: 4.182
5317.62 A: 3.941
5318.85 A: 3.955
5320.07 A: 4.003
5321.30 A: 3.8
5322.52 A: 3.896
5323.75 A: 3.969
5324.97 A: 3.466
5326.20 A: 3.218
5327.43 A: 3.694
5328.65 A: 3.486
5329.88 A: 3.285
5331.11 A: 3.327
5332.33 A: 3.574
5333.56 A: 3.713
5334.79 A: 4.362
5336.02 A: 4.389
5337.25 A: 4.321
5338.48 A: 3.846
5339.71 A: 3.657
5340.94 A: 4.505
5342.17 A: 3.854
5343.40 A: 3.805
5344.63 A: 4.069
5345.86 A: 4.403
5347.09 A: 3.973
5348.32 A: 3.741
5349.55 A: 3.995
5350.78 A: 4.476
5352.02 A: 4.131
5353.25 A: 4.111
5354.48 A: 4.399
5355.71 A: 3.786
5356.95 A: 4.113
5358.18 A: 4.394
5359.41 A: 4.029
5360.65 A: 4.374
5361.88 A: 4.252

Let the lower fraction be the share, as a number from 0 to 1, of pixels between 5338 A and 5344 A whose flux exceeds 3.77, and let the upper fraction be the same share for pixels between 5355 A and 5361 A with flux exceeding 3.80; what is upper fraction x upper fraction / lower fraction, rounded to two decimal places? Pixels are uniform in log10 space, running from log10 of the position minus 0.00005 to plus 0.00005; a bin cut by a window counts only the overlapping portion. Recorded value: 0.80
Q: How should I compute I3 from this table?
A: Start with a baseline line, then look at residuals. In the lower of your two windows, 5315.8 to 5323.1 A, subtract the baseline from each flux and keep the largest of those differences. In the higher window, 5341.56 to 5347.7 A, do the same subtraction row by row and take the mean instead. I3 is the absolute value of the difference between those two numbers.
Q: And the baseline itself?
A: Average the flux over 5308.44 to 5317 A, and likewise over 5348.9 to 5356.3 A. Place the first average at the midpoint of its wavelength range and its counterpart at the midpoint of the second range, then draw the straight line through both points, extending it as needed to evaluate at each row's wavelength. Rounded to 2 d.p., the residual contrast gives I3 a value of 0.18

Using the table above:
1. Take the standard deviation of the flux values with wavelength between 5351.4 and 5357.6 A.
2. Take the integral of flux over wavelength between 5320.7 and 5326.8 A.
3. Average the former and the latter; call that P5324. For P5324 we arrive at 11.3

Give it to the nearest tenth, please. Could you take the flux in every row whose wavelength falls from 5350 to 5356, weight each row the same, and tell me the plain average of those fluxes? 4.2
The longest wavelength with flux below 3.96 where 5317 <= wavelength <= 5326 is 5324.97 A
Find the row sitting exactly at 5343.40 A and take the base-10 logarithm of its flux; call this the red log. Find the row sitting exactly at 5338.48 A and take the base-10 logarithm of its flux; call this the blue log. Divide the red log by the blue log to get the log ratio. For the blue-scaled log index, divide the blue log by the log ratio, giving 0.59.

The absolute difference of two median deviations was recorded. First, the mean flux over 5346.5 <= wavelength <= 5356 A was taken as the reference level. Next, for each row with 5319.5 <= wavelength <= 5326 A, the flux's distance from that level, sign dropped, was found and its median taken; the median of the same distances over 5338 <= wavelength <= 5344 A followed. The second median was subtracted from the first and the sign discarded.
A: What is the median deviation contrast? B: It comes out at 0.09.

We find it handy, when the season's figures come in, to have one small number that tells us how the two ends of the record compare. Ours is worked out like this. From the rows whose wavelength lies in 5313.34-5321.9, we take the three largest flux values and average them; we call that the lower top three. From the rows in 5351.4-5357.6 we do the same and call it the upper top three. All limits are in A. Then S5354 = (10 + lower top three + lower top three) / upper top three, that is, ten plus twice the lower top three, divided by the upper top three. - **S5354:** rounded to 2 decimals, 4.33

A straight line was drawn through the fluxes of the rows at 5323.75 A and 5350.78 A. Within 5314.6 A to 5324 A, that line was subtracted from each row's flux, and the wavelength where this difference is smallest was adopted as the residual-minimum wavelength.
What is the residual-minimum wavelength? 5321.30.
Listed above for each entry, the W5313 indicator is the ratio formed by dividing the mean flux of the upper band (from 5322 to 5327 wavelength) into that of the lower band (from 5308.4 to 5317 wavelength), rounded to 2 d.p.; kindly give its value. 1.14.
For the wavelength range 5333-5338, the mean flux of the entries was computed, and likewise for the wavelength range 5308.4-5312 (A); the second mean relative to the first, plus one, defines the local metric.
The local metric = 1.96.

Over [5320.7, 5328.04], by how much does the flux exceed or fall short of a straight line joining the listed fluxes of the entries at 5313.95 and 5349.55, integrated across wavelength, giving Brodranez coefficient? -3.2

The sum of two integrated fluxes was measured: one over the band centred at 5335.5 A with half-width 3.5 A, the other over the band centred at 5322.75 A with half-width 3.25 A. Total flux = 53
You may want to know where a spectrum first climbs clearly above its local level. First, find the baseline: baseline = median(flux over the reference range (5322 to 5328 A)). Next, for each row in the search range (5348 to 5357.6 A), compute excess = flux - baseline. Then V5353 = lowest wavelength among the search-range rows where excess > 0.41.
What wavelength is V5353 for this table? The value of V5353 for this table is 5350.78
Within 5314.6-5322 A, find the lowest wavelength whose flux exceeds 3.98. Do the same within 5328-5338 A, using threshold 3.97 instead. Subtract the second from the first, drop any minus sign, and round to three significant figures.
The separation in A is 18.4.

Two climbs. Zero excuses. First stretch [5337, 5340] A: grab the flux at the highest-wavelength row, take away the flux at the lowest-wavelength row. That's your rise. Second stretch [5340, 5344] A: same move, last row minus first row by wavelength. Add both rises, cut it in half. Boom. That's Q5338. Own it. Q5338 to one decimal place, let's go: -0.7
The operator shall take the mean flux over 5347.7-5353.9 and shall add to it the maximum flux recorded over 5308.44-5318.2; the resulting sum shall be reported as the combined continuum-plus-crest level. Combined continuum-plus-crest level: 8.7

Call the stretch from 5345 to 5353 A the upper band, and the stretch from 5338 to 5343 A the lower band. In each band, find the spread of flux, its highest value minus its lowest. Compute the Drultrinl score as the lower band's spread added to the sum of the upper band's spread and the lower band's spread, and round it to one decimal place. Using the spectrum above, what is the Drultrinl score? 2.4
